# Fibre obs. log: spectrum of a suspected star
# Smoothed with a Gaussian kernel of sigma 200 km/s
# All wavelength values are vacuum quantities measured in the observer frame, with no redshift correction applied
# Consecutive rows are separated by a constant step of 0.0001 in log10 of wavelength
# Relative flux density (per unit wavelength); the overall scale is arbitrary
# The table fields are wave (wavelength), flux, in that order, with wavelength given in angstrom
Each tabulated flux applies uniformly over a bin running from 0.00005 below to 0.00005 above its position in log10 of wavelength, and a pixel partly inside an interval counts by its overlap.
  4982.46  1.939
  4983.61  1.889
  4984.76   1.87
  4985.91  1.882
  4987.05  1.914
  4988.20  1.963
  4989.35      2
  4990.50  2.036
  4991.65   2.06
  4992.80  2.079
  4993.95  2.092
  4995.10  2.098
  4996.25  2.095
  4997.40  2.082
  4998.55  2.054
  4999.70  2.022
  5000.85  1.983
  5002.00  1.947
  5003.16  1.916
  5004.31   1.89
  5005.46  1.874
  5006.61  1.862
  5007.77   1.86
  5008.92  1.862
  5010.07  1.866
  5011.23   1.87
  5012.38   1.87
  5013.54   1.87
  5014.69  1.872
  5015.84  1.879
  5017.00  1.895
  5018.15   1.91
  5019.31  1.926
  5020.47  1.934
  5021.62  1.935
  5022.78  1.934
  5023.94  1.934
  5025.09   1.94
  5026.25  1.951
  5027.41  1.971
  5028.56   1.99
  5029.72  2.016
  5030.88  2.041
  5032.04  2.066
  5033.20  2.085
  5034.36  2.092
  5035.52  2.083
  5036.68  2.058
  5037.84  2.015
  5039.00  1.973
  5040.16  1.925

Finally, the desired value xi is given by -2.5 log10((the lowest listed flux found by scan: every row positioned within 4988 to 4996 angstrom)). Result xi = -0.732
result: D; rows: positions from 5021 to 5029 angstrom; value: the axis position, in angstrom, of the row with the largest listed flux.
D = 5028.56 angstrom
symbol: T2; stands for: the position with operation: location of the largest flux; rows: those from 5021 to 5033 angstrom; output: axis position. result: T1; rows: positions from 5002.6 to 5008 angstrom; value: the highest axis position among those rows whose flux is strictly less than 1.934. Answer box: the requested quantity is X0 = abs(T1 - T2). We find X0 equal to 24.3 angstrom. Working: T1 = 5007.77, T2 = 5032.04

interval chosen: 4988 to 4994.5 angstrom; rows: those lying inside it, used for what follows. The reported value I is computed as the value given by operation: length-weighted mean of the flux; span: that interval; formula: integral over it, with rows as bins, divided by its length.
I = 2.04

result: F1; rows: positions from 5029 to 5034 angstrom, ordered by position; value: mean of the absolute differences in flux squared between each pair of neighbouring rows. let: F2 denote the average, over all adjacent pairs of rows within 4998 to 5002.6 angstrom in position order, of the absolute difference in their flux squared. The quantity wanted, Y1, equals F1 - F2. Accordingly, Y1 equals -0.05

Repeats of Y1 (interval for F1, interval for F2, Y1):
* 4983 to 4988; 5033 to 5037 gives 0.02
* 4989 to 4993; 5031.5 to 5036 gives 0.06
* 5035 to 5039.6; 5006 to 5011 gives 0.14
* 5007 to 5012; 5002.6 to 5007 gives -0.06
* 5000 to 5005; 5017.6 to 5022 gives 0.09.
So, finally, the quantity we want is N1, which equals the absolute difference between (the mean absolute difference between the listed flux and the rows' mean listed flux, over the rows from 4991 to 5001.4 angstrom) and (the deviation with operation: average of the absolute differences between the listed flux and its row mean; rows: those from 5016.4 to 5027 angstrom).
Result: 0.0171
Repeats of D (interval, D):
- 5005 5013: 5005.46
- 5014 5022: 5021.62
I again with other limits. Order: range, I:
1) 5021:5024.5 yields 1.93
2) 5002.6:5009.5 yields 1.88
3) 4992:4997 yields 2.09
